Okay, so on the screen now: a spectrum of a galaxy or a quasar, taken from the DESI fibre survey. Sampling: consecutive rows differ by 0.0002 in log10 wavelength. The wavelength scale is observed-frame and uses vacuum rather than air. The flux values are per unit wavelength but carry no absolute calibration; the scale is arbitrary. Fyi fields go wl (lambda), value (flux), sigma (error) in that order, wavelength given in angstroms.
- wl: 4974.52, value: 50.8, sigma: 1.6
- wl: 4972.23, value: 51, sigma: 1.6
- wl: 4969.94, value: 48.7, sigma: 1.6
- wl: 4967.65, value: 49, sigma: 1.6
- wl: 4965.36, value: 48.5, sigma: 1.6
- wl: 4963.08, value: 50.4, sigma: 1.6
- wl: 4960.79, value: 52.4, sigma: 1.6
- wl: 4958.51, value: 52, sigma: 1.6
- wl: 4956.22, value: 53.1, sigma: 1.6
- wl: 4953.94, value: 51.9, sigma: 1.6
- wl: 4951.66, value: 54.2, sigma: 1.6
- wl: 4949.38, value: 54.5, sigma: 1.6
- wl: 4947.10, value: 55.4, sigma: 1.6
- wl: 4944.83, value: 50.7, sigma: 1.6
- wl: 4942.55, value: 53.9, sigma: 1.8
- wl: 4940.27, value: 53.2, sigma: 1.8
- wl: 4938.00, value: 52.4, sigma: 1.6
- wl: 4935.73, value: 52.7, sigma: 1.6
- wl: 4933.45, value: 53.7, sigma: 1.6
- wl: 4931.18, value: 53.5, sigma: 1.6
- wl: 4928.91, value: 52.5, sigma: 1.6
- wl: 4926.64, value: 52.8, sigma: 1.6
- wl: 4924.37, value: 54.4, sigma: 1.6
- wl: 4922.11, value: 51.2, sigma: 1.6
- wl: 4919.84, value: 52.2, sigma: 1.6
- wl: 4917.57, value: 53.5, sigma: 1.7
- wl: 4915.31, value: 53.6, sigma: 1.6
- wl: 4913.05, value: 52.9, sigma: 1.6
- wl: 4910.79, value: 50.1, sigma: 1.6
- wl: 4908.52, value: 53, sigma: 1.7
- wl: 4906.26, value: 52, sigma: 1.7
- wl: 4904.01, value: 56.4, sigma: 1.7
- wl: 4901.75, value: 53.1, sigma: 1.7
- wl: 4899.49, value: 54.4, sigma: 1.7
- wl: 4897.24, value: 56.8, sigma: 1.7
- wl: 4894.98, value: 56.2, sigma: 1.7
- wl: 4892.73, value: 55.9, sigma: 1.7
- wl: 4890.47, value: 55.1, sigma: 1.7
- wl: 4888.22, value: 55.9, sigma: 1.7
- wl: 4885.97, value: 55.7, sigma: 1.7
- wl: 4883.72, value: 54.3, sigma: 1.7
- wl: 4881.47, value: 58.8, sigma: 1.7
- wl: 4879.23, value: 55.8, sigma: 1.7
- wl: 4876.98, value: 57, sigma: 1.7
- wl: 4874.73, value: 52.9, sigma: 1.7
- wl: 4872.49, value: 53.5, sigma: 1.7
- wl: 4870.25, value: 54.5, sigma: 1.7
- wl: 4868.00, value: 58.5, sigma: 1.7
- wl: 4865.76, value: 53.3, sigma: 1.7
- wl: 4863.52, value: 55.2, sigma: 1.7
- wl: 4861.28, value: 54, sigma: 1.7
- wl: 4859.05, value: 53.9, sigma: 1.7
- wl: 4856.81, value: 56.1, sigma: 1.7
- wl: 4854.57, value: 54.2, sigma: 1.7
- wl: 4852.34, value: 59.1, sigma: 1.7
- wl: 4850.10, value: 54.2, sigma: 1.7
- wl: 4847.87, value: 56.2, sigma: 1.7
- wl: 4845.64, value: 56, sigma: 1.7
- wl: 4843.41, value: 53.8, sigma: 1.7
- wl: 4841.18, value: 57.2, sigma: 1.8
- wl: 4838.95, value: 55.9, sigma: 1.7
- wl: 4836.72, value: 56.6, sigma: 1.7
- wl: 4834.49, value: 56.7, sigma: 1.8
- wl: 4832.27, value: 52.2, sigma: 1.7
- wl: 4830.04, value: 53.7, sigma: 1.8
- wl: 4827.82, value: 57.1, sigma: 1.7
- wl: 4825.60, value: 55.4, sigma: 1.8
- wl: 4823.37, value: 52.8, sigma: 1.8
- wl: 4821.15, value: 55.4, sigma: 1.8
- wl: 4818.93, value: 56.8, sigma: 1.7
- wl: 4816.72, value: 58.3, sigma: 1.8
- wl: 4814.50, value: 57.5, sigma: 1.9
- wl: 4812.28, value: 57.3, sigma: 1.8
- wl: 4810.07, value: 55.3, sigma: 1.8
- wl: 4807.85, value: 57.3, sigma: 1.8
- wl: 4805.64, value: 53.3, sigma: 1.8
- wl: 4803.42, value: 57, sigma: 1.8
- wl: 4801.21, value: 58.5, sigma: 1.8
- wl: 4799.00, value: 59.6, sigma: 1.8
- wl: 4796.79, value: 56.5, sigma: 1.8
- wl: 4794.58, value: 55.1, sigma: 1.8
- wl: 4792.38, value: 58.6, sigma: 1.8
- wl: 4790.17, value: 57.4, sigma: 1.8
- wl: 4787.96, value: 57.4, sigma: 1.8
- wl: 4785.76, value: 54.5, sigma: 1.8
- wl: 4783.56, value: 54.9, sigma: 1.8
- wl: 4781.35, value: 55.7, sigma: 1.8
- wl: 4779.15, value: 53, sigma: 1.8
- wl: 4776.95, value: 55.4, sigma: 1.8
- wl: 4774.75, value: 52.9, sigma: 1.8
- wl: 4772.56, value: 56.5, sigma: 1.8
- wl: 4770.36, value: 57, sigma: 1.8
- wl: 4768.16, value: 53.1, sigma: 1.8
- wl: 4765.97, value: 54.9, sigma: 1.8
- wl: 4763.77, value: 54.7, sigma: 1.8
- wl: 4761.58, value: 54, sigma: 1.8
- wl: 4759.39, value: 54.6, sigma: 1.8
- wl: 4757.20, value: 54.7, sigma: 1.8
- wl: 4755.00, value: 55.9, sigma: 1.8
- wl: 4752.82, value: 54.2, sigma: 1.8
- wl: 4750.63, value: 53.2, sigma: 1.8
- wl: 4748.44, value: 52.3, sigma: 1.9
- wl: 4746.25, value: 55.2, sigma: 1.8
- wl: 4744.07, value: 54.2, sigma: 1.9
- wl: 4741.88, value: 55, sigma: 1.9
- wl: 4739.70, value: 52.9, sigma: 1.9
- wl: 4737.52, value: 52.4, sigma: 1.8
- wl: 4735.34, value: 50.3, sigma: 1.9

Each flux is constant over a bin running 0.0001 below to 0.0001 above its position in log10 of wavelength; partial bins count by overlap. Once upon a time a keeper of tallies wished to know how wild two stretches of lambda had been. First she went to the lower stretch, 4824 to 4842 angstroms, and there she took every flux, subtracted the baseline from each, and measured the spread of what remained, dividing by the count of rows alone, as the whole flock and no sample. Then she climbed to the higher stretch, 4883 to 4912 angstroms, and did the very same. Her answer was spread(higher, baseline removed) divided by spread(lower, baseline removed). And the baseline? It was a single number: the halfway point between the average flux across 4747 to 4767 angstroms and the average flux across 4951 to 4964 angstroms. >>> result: 1.14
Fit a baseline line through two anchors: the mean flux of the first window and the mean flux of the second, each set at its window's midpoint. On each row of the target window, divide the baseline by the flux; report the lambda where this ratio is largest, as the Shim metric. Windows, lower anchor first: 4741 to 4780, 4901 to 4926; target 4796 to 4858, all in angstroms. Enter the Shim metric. 4832.27 angstroms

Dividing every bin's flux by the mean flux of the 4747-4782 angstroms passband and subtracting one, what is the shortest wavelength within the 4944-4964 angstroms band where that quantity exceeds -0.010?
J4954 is 4947.10 angstroms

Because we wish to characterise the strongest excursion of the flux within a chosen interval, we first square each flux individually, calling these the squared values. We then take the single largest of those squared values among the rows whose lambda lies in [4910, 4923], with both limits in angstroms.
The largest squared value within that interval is 2873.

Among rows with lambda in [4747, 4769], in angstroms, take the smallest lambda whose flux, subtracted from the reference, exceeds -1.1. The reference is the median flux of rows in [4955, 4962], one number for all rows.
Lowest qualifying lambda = 4748.44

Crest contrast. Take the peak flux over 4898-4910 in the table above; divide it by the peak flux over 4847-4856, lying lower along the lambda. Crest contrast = 0.95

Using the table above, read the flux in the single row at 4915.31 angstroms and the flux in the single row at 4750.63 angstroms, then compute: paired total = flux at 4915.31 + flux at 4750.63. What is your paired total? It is 107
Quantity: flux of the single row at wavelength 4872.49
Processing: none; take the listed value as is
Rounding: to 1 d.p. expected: 53.5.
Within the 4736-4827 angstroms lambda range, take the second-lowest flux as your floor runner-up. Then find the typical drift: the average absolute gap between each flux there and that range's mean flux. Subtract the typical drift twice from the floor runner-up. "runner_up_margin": 49.4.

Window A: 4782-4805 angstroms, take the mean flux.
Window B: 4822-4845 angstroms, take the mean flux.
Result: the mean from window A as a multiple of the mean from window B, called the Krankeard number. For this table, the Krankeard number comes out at 1.03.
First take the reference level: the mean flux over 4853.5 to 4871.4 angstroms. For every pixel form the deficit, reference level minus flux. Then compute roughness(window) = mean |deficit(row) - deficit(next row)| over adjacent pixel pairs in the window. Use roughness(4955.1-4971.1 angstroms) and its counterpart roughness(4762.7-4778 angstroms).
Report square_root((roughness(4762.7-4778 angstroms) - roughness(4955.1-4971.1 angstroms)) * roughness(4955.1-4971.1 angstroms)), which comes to 1.04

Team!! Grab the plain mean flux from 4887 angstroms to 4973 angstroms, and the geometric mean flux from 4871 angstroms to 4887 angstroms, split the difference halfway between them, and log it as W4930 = 54.19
